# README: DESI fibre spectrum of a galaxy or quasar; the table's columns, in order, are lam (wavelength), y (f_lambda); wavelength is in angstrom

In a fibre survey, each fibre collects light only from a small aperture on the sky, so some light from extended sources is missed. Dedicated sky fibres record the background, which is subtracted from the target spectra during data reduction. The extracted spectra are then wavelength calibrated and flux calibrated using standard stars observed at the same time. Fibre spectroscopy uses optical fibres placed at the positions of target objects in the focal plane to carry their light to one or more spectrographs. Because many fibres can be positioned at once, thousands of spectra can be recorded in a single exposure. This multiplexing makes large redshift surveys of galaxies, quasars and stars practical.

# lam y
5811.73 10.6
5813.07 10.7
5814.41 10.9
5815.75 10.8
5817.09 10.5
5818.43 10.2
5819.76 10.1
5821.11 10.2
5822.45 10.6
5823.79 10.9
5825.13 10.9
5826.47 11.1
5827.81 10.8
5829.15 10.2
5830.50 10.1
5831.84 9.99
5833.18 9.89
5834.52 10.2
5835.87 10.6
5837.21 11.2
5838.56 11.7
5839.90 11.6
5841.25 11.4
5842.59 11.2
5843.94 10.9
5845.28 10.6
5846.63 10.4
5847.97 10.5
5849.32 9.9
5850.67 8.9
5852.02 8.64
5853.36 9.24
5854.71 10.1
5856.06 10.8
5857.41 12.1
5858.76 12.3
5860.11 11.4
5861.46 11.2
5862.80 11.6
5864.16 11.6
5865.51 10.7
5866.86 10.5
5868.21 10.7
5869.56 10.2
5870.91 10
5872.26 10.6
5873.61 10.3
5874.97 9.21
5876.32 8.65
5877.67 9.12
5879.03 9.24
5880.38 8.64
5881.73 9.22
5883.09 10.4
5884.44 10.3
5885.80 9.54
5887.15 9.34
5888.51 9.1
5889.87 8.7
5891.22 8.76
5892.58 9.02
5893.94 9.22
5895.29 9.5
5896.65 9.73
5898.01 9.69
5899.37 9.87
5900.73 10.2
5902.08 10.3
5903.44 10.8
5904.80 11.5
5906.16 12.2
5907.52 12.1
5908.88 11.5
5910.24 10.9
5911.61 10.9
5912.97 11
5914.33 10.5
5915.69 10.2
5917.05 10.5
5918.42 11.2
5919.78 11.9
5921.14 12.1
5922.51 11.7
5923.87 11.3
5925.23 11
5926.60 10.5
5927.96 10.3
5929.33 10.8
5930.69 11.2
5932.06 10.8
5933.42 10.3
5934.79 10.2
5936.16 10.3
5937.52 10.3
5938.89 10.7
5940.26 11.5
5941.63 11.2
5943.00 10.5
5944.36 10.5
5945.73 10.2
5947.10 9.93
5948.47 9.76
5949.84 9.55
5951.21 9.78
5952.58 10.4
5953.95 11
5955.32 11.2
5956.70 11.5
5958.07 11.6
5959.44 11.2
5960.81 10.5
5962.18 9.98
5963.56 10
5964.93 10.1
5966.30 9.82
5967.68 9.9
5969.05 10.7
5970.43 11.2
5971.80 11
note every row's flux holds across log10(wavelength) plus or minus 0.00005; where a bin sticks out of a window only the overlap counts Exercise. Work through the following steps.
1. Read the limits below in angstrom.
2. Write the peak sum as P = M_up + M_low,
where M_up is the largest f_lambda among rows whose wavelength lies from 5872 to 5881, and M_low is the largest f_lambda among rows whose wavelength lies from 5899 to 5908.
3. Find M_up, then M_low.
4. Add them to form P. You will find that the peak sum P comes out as 22.8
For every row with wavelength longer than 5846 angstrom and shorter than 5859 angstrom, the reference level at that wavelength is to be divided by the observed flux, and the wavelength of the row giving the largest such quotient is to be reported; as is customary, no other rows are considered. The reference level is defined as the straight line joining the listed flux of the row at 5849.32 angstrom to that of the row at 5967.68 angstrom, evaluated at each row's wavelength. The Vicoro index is 5852.02 angstrom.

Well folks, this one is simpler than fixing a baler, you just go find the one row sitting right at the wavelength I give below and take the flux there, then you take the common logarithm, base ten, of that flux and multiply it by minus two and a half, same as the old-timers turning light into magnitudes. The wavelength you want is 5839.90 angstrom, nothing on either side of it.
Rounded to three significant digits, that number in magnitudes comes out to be -2.66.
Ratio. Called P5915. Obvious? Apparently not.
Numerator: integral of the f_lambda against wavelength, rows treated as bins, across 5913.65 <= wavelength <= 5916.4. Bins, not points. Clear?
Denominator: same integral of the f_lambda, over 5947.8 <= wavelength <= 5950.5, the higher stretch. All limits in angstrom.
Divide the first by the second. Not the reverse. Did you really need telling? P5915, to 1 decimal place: 1.1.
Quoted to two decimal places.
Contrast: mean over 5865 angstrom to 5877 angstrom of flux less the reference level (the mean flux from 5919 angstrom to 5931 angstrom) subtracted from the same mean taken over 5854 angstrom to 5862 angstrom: 1.22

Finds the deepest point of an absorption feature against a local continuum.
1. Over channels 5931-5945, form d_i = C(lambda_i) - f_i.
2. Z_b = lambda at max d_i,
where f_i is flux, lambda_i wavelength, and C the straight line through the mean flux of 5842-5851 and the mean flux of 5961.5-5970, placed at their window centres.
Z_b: 5934.79 angstrom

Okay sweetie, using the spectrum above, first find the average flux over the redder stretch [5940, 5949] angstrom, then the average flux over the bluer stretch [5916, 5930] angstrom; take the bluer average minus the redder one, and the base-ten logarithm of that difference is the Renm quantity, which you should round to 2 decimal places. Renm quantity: -0.21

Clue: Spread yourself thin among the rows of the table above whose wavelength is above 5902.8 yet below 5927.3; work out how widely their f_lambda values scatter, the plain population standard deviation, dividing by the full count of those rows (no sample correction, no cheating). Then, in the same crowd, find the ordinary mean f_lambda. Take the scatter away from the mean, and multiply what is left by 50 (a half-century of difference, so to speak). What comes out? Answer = 531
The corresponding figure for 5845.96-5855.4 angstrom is 449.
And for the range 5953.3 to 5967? 502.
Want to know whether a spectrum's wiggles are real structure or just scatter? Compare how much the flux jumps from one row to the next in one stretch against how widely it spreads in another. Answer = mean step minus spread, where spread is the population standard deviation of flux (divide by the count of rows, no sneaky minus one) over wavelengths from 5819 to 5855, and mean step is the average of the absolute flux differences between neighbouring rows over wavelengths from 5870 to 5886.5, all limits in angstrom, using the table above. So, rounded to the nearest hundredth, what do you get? -0.16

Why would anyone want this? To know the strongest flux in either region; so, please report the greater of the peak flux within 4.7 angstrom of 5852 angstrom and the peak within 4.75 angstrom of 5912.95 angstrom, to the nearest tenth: 11.5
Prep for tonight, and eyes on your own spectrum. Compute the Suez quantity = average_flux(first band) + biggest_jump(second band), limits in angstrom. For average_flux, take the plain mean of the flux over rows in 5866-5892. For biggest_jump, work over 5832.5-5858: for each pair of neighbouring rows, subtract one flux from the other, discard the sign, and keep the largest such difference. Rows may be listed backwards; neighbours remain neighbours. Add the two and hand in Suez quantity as 10.9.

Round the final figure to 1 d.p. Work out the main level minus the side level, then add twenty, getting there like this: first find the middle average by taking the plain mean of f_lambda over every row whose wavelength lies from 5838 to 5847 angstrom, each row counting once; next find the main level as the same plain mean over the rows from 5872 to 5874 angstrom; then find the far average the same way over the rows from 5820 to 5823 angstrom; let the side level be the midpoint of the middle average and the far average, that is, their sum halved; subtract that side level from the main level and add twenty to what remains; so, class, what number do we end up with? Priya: 19.7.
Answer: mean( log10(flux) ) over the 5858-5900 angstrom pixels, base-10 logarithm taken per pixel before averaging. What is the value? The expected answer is 1.00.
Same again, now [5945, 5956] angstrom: 1.01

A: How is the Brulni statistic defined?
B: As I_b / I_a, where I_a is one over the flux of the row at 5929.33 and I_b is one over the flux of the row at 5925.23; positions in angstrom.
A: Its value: 0.98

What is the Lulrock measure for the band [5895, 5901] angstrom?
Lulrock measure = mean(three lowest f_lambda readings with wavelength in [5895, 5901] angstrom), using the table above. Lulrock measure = 9.6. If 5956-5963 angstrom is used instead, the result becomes 10.6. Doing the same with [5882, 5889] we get 9.3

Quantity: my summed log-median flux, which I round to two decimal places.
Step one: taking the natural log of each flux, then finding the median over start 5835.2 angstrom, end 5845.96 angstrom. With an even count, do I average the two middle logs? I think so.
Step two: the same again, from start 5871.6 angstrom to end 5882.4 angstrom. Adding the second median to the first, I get 4.64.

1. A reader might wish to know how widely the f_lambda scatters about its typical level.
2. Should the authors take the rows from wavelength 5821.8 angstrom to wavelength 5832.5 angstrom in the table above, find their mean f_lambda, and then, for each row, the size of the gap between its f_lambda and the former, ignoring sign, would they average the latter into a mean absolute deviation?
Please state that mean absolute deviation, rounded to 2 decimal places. 0.36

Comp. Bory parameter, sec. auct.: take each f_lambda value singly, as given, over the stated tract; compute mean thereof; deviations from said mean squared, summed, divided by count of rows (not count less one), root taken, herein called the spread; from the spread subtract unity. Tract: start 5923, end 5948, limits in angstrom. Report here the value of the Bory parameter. -0.57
